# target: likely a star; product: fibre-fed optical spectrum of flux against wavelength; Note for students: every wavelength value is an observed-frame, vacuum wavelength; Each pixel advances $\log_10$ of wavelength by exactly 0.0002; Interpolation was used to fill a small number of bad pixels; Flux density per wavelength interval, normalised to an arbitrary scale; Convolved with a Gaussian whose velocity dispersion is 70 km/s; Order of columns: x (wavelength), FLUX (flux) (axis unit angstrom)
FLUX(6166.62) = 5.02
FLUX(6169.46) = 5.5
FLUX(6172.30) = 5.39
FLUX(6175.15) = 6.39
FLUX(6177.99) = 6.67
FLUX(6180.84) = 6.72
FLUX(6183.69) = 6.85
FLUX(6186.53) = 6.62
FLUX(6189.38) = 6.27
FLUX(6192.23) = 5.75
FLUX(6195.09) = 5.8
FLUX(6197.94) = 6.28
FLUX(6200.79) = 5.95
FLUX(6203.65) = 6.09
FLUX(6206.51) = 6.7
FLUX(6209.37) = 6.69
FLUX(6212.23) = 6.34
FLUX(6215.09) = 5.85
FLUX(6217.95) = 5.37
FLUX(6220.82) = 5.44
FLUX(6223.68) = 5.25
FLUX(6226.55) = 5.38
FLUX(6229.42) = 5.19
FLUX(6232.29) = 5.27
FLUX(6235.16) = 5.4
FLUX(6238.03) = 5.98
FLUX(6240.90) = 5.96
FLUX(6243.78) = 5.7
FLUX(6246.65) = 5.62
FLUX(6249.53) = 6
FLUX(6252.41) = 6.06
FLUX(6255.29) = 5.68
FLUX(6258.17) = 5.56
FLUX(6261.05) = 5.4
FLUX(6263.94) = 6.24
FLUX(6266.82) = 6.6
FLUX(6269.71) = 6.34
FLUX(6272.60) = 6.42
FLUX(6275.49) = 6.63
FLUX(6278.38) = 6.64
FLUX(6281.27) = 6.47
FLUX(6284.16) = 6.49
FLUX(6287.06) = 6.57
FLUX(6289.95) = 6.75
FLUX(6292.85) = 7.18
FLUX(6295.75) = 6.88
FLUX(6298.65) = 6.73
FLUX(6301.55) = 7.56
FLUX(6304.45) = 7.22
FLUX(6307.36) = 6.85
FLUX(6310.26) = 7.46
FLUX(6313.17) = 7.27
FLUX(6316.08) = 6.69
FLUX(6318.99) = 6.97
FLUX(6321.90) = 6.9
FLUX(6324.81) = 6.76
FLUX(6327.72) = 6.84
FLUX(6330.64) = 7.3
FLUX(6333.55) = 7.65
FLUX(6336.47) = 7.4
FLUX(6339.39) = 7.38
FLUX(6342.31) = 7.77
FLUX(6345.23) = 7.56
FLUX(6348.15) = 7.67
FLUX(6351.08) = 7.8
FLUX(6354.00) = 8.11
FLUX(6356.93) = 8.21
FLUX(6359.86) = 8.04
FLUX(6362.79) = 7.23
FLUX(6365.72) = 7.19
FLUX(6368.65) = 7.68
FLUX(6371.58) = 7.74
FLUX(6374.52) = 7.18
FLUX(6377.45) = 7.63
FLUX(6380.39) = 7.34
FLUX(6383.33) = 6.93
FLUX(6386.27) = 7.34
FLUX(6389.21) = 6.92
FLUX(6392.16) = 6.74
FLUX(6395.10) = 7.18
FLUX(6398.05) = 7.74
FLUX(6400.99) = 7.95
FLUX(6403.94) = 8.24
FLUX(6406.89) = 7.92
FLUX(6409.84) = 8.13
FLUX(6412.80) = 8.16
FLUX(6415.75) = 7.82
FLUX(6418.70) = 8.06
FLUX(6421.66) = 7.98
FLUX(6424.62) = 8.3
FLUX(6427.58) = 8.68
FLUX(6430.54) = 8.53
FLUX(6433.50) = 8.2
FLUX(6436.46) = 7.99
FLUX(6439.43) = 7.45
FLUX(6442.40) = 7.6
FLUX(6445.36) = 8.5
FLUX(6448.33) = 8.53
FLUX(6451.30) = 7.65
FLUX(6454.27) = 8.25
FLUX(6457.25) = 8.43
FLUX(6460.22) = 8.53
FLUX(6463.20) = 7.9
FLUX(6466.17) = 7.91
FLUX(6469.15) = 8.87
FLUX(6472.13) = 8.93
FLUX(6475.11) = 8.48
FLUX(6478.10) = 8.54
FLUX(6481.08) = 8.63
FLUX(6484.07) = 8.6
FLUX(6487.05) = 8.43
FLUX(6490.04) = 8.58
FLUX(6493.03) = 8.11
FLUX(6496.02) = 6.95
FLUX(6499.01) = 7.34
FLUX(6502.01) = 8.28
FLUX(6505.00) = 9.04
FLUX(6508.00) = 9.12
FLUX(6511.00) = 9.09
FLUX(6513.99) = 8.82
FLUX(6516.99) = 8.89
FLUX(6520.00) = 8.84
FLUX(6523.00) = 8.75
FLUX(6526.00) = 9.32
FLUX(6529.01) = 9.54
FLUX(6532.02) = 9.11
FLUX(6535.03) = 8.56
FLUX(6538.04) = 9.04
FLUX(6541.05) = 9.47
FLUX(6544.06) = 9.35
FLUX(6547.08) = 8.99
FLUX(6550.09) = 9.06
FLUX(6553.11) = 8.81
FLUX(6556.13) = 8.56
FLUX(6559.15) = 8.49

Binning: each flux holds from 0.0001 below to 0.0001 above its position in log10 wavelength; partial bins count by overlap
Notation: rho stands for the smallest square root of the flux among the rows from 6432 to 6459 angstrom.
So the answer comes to 2.73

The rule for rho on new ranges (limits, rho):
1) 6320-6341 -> 2.60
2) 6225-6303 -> 2.28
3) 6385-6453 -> 2.60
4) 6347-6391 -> 2.63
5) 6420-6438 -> 2.82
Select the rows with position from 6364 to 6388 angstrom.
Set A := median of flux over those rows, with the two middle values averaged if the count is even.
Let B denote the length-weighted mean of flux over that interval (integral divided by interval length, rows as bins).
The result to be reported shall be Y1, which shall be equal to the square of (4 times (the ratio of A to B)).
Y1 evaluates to 15.9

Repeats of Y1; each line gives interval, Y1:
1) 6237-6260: 16.1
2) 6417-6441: 16.0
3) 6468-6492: 15.9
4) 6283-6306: 15.5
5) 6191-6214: 15.9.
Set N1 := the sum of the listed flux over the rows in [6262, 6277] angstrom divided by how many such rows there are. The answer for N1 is 6.4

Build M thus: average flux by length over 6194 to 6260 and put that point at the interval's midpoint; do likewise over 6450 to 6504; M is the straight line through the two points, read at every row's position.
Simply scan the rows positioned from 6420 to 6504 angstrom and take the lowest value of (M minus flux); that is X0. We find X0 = -0.9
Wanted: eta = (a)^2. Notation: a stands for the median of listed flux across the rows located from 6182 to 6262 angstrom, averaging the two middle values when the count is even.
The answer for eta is 34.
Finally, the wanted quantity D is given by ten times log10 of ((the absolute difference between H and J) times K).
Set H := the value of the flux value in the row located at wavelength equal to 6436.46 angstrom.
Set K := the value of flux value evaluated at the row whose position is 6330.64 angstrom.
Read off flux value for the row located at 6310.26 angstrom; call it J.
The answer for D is 6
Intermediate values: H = 7.99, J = 7.46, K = 7.3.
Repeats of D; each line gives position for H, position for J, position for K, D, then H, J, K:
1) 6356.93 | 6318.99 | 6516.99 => 10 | 8.21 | 6.97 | 8.89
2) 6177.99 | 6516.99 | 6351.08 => 12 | 6.67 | 8.89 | 7.8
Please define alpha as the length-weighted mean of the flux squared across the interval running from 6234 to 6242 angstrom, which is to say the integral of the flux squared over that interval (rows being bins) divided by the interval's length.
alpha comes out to 34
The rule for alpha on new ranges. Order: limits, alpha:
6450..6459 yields 66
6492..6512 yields 69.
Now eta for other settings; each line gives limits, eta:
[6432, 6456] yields 66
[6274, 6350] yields 48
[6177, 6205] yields 39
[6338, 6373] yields 59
